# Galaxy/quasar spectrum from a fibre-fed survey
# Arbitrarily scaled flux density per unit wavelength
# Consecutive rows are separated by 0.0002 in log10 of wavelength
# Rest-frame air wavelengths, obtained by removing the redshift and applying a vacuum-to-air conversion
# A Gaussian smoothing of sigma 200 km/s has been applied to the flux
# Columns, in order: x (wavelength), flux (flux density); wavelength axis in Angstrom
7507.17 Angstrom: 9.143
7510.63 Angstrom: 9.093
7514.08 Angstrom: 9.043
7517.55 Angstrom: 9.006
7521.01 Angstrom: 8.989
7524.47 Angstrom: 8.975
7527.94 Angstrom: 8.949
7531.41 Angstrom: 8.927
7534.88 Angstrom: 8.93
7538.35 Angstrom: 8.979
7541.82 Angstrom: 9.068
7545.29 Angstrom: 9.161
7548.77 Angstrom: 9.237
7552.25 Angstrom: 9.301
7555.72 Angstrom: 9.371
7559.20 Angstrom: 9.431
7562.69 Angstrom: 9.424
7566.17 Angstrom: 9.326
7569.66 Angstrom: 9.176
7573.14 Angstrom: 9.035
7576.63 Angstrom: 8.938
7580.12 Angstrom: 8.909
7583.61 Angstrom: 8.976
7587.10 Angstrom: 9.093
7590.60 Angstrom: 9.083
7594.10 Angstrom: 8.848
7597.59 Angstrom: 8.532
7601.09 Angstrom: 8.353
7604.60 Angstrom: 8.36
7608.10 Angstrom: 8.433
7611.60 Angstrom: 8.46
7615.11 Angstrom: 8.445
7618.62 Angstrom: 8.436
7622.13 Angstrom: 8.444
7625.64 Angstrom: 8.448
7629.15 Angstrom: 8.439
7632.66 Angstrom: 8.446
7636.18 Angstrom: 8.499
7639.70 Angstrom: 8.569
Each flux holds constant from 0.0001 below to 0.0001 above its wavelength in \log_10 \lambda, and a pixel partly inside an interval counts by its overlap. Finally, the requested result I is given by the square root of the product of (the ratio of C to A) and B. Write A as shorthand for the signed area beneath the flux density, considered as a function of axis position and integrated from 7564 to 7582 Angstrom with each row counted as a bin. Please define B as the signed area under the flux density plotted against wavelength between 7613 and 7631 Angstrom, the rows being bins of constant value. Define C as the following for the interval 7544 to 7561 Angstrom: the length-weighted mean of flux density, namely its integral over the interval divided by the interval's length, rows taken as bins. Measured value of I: 2.94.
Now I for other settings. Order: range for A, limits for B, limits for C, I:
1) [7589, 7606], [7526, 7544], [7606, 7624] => 3.05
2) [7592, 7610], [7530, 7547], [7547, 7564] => 3.06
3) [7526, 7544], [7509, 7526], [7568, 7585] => 2.93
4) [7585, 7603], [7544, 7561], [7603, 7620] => 2.90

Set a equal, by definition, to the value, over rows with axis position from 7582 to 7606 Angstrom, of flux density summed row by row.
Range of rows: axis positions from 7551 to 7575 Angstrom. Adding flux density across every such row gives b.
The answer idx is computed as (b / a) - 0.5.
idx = 0.562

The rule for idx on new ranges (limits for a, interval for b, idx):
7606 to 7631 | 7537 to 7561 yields 0.592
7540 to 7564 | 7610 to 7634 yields 0.410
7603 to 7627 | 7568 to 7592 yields 0.571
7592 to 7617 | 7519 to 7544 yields 0.557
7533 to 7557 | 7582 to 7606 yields 0.456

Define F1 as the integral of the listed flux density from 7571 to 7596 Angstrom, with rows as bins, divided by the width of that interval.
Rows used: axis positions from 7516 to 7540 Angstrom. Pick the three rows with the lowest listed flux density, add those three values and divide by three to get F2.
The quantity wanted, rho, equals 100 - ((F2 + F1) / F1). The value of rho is 98.0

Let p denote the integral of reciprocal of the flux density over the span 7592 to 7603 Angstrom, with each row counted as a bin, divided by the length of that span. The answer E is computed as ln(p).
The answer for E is -2.15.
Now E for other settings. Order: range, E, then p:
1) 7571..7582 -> -2.19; 0.112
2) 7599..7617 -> -2.13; 0.119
